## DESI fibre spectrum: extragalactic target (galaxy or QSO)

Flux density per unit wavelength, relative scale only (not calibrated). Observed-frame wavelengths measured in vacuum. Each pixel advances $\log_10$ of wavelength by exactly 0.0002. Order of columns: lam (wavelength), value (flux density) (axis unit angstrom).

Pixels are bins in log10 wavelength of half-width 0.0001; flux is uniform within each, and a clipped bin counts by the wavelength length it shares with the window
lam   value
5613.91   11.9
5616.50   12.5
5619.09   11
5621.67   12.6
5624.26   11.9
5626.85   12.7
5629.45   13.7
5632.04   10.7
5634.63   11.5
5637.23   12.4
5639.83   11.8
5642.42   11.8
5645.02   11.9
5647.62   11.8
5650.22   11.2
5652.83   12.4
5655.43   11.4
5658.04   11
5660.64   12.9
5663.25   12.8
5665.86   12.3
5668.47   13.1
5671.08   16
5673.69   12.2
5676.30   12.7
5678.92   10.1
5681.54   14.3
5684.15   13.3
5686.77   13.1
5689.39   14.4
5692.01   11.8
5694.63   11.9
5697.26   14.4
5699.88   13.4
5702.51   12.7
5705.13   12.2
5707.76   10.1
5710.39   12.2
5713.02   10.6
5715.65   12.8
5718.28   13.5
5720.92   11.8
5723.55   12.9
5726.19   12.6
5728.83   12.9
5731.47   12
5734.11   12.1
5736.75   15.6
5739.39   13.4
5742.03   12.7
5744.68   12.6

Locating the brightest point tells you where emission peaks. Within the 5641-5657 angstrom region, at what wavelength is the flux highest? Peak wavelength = 5652.83 angstrom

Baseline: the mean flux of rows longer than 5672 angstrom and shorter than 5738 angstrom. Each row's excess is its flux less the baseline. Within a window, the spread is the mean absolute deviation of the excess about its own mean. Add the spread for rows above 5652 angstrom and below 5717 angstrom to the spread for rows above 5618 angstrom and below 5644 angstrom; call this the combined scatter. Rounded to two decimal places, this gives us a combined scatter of 1.68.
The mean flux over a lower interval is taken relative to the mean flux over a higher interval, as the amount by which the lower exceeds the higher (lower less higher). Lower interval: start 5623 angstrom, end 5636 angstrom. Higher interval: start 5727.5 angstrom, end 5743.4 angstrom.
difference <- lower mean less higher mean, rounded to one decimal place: -1.0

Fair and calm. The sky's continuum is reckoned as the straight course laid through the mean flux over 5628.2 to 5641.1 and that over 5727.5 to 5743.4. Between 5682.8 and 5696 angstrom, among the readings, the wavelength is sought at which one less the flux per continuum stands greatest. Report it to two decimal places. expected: 5692.01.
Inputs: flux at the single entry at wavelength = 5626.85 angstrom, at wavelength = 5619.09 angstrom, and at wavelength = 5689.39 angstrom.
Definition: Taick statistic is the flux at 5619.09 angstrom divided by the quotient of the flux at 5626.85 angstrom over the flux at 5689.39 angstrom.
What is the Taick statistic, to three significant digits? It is 12.5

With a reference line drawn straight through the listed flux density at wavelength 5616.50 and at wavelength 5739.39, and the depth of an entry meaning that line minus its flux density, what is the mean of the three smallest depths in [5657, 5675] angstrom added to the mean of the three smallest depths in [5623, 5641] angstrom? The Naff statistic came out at -1.5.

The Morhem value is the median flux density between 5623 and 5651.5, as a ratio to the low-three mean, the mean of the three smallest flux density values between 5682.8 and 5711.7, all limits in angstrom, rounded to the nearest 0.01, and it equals 1.05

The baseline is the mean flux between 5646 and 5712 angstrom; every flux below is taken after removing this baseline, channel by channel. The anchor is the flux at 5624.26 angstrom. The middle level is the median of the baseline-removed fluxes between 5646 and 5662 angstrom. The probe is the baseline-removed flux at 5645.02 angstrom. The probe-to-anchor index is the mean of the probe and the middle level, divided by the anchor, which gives 1.2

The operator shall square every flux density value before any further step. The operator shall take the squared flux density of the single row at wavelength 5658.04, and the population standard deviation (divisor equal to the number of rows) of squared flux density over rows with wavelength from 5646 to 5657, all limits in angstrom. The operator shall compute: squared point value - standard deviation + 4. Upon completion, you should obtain 114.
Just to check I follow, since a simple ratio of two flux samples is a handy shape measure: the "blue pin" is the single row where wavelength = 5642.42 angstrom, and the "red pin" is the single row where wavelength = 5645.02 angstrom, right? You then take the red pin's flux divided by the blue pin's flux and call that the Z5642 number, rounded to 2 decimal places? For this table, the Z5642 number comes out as 1.01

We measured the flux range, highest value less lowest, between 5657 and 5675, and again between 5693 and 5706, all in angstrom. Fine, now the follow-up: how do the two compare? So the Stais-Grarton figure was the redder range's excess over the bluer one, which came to -2.5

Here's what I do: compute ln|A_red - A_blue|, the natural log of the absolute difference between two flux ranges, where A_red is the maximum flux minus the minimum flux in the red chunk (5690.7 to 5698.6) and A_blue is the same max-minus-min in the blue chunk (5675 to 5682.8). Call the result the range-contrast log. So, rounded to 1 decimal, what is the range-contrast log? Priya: 0.5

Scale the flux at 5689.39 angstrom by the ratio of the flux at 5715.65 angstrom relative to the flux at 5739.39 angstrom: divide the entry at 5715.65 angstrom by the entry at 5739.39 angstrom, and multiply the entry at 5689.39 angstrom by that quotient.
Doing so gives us 14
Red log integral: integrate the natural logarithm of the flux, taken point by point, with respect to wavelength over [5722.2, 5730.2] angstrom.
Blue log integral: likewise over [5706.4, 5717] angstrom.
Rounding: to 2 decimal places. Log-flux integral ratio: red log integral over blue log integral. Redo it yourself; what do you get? 0.79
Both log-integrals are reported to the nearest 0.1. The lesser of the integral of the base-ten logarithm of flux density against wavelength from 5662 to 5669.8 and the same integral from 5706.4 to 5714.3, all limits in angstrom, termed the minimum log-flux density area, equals 8.2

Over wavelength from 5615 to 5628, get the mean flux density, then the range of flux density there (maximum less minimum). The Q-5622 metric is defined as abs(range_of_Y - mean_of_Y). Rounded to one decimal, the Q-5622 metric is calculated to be 10.4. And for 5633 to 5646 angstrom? 11.0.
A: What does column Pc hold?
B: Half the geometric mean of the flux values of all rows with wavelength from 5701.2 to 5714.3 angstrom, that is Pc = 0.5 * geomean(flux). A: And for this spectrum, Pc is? 5.76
